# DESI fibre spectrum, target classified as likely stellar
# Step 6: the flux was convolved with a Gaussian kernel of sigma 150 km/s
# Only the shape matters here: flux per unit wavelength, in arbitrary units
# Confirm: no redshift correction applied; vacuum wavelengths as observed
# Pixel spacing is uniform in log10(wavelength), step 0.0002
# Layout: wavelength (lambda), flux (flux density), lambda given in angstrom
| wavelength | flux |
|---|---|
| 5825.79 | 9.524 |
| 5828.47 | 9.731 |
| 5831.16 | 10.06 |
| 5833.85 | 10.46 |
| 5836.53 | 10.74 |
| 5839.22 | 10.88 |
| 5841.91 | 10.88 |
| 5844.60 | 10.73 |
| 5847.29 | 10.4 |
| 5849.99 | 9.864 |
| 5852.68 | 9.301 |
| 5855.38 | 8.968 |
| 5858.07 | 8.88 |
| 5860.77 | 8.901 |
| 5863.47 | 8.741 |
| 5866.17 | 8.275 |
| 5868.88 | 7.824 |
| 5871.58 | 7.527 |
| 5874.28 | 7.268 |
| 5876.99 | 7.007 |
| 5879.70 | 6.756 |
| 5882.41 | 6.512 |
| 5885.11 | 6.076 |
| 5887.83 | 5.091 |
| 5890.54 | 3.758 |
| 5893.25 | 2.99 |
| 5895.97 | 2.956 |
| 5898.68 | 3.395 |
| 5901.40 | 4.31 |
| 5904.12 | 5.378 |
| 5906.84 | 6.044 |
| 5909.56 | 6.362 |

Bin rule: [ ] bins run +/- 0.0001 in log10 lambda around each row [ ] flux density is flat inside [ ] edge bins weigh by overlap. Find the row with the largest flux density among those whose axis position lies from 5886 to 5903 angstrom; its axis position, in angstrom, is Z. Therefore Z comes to 5887.83 angstrom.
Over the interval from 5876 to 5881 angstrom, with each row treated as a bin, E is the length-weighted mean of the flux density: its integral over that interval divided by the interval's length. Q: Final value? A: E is 7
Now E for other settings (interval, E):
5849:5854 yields 10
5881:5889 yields 6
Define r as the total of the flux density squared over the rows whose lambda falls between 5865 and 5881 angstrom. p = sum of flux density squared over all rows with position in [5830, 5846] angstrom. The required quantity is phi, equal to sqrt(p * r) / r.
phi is 1.4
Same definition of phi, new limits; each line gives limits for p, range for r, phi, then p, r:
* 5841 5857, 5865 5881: 1.3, 606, 334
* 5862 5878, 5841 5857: 0.8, 365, 606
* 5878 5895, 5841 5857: 0.5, 174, 606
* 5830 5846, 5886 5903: 2.8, 678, 88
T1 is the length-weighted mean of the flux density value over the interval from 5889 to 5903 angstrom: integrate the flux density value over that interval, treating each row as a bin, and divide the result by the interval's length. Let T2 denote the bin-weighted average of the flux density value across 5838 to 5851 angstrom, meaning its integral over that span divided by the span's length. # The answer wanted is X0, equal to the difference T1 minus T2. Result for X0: -7.0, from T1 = 3.5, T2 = 11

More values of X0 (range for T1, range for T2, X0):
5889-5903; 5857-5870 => -5.0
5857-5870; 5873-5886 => 1.8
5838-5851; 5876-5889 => 4.3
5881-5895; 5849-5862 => -4.3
